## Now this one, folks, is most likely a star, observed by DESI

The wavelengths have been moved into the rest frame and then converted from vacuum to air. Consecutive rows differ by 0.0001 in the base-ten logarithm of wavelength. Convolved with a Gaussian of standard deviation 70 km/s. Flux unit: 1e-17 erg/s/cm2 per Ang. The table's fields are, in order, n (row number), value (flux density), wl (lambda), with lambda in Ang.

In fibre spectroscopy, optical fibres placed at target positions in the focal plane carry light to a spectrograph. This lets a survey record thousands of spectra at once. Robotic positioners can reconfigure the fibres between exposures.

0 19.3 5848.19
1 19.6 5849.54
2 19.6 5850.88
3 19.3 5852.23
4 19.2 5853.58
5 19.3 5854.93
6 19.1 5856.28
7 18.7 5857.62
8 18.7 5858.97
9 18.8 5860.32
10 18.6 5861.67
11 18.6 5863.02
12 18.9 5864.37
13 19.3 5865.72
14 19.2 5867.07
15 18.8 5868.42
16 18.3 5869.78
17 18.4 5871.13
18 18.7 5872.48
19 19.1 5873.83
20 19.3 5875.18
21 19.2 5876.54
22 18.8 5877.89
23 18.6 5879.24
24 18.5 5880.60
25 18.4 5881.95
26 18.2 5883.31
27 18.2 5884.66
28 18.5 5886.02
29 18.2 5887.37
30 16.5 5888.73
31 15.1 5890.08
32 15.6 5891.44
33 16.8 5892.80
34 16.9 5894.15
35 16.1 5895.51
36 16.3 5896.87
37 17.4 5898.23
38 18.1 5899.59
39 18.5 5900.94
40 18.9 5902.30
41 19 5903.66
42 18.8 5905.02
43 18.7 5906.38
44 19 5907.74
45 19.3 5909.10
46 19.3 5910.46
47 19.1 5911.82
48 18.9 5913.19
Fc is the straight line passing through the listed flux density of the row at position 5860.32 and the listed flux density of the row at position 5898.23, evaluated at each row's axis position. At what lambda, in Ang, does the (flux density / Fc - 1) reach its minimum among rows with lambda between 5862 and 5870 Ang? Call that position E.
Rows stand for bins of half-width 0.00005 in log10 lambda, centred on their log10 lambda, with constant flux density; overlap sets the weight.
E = 5869.78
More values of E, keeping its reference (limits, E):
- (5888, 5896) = 5890.08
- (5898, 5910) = 5898.23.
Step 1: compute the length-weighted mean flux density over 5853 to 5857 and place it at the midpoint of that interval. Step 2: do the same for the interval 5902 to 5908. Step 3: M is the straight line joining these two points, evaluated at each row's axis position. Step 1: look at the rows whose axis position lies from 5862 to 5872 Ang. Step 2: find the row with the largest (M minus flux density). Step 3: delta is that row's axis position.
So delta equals 5869.78 Ang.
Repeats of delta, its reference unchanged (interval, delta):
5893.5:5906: 5895.51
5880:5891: 5890.08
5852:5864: 5861.67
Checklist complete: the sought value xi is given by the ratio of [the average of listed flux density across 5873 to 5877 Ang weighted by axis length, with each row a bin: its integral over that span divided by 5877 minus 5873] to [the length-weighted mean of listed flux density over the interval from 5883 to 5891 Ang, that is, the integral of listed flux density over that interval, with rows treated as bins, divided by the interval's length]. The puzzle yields 1.10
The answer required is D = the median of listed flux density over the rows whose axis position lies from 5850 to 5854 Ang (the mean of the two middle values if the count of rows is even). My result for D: 19.3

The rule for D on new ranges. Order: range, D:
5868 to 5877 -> 18.8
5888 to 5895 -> 16.5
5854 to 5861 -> 18.8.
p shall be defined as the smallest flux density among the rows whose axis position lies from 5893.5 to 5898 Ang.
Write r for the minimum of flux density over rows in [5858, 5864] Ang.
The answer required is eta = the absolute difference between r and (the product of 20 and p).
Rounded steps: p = 16.1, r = 18.6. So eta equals 303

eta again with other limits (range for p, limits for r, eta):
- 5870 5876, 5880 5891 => 353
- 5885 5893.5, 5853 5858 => 283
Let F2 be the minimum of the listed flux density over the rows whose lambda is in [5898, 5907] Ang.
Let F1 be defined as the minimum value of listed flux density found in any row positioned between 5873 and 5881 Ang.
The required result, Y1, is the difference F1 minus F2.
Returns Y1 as 1.1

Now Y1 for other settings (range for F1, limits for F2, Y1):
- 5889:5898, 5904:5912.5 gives -3.6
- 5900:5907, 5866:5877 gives 0.2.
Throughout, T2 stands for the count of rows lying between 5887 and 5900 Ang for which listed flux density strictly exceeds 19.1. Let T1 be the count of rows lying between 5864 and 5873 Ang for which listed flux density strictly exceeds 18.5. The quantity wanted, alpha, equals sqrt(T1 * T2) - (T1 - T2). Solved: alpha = -5.0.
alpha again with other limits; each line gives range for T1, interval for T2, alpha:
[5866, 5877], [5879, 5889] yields -6.0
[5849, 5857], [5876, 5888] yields -2.6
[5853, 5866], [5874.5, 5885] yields -3.5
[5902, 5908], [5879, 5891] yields -5.0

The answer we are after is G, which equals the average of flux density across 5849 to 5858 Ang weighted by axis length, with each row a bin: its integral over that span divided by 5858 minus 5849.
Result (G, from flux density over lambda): 19.3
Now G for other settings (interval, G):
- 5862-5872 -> 18.8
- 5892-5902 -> 17.2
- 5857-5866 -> 18.8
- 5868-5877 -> 18.8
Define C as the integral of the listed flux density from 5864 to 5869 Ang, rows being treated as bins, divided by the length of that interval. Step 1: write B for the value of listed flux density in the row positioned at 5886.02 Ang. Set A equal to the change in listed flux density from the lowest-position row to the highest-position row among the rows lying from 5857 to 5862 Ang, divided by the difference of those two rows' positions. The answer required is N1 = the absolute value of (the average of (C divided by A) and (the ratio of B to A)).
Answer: 761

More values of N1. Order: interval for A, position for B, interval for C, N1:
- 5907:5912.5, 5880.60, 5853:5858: 767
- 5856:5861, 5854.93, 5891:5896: 240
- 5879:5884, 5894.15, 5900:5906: 182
